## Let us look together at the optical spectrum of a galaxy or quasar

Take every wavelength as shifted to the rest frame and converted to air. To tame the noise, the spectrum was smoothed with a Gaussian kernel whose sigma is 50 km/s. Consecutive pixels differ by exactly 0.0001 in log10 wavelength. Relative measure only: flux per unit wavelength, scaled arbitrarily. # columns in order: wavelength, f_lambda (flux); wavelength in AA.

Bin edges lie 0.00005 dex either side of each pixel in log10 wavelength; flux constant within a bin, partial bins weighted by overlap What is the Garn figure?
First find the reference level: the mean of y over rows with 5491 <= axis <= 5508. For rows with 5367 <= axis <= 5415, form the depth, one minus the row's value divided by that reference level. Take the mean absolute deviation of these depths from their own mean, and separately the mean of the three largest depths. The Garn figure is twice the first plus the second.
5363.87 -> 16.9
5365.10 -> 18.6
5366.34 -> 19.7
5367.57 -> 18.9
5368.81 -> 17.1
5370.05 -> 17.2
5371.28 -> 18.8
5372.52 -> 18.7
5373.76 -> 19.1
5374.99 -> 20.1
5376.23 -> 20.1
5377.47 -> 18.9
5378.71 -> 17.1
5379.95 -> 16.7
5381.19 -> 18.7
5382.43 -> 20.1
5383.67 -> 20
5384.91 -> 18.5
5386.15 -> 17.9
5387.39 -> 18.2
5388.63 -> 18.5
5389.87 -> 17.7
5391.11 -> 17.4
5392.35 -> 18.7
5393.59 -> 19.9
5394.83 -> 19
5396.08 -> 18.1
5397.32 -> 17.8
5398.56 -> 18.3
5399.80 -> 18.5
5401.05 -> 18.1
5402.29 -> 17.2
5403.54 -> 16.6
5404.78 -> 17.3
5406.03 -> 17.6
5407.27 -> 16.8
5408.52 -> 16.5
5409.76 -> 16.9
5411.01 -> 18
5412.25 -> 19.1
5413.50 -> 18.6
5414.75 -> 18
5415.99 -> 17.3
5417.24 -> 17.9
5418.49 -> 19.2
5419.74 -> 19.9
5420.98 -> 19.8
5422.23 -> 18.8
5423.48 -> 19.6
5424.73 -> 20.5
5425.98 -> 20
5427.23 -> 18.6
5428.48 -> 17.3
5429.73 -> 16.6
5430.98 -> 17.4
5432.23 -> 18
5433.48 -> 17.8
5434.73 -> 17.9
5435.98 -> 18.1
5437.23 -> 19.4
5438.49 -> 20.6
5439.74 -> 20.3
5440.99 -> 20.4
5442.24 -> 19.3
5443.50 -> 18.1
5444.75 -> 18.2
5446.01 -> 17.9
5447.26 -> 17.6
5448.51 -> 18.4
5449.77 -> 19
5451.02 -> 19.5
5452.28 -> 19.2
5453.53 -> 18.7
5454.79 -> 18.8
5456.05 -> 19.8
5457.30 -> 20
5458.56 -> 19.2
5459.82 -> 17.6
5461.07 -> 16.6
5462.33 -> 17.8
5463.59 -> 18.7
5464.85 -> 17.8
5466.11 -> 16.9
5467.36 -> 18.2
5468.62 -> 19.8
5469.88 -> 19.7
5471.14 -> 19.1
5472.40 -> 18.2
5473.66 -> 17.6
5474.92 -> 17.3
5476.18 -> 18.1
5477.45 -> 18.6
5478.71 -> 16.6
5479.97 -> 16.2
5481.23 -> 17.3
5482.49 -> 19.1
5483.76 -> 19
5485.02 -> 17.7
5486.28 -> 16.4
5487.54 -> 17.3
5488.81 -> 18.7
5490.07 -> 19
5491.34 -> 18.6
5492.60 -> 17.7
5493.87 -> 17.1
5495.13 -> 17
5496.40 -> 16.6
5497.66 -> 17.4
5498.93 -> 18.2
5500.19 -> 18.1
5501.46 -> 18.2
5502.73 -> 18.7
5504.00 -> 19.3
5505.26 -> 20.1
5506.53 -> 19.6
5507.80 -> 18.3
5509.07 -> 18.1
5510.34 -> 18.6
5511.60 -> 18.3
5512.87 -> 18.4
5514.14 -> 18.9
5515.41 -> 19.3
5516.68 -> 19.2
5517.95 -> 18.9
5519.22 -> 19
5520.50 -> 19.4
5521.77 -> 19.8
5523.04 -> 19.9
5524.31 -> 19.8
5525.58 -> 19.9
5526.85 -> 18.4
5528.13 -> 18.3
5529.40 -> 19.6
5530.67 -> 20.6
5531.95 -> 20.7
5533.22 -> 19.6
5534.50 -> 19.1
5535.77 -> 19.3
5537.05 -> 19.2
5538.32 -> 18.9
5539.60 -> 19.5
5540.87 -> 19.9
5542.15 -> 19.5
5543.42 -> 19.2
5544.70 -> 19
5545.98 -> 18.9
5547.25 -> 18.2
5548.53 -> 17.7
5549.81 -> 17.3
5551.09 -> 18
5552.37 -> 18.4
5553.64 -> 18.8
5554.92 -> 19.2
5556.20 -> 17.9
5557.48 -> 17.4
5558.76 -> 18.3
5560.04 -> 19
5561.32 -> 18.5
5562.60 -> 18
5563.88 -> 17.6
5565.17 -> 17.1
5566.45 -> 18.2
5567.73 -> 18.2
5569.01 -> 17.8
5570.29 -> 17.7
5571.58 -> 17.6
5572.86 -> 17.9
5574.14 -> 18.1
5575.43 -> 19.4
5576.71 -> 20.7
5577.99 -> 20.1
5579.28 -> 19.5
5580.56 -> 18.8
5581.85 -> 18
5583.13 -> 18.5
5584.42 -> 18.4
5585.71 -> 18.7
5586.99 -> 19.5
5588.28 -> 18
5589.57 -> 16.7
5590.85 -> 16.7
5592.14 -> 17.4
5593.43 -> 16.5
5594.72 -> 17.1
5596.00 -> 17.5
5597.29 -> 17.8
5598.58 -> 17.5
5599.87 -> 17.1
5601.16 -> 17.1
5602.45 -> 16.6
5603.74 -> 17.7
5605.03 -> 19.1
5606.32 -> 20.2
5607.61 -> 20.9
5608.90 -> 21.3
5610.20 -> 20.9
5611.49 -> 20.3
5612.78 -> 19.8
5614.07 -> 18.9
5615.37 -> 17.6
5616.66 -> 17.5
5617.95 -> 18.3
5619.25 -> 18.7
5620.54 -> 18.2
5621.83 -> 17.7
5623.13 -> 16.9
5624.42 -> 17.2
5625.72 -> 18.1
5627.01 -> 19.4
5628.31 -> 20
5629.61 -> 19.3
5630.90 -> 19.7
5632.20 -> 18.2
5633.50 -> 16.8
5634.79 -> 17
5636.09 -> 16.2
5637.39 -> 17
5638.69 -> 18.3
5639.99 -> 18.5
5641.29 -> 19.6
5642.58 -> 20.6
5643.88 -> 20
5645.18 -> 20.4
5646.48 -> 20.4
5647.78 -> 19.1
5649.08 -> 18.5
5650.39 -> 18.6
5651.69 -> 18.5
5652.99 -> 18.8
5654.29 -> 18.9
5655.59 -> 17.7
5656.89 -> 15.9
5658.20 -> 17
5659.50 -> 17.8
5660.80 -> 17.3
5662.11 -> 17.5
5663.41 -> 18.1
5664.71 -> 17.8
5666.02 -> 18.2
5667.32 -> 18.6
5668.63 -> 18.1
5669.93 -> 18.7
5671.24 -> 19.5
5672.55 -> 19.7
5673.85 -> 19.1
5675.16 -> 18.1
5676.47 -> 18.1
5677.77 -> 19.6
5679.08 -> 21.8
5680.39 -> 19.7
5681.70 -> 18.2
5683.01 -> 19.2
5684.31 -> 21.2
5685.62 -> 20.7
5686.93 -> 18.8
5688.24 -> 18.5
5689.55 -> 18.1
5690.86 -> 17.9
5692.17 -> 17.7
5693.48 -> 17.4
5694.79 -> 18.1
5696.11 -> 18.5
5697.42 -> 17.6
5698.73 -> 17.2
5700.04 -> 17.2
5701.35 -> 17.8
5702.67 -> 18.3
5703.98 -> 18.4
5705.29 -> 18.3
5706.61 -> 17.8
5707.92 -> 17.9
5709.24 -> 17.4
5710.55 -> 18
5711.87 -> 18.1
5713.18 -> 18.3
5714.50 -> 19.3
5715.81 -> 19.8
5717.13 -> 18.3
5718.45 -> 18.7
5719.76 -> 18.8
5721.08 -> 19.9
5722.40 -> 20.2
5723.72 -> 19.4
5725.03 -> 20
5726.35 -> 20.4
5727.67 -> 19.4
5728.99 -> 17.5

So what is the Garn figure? 0.180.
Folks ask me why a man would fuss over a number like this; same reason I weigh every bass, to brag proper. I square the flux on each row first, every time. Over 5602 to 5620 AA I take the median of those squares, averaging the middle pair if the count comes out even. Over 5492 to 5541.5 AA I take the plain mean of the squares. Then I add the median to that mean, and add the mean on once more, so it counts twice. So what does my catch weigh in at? 1077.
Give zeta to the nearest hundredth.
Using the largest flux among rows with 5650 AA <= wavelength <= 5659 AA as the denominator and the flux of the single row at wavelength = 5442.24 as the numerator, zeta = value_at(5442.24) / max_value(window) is 1.02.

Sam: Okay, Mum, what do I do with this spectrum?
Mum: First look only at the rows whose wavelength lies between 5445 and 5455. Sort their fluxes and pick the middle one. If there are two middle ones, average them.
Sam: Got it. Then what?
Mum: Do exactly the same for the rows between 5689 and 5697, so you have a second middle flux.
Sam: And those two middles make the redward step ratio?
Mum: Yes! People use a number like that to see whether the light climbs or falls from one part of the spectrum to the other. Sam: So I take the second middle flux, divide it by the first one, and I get 0.96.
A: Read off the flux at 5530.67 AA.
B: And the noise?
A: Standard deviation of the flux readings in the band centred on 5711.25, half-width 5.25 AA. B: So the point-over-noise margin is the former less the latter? 19.8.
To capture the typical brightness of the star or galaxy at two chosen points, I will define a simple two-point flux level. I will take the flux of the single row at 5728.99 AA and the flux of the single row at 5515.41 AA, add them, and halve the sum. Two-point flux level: 18.4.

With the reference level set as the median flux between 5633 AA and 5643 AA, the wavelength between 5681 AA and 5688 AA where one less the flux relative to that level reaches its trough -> 5684.31 AA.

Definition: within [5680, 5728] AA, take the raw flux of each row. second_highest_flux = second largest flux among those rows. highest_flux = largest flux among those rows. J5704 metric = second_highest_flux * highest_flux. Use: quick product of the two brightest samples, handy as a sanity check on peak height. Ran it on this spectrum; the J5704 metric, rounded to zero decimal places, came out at 439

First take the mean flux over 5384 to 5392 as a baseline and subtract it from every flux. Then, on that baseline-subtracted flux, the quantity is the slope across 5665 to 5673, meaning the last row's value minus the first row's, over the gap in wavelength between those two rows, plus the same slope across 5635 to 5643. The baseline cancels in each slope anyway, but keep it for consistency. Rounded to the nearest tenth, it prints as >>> 0.9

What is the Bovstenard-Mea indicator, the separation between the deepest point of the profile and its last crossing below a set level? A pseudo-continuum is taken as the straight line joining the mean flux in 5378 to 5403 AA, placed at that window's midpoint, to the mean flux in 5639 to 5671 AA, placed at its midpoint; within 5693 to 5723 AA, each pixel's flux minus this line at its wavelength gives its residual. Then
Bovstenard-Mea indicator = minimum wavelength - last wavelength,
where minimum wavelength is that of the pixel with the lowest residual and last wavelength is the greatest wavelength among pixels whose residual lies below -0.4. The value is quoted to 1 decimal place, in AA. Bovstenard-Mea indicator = -11.8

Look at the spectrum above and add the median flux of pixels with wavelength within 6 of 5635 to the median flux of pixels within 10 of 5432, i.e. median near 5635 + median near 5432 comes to 36.9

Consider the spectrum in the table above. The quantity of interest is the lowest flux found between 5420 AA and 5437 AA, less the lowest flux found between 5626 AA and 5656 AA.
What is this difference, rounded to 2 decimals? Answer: 0.40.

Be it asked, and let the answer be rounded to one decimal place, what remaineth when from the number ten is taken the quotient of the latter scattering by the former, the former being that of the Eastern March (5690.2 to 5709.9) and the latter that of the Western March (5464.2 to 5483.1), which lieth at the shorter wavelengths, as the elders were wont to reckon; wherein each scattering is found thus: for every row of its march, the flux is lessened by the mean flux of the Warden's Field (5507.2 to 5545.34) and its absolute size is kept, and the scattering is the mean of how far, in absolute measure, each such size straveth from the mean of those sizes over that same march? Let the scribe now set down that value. 7.8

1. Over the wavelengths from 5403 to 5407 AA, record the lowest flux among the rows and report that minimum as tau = 16.6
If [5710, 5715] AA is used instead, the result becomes 18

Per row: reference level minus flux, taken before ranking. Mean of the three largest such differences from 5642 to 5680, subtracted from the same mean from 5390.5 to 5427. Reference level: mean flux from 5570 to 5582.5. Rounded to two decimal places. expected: 0.10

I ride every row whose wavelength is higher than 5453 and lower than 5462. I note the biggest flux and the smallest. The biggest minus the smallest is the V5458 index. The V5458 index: 3.40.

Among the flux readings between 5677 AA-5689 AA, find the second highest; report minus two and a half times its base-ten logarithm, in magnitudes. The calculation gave -3.32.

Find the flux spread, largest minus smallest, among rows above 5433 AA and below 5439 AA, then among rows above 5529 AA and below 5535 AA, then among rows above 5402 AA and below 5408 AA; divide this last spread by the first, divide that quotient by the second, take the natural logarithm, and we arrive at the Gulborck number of -1.5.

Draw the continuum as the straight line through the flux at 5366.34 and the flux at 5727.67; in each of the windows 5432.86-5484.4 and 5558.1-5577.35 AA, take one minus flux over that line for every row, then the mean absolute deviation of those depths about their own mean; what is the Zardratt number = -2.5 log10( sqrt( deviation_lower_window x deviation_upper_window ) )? 3.57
